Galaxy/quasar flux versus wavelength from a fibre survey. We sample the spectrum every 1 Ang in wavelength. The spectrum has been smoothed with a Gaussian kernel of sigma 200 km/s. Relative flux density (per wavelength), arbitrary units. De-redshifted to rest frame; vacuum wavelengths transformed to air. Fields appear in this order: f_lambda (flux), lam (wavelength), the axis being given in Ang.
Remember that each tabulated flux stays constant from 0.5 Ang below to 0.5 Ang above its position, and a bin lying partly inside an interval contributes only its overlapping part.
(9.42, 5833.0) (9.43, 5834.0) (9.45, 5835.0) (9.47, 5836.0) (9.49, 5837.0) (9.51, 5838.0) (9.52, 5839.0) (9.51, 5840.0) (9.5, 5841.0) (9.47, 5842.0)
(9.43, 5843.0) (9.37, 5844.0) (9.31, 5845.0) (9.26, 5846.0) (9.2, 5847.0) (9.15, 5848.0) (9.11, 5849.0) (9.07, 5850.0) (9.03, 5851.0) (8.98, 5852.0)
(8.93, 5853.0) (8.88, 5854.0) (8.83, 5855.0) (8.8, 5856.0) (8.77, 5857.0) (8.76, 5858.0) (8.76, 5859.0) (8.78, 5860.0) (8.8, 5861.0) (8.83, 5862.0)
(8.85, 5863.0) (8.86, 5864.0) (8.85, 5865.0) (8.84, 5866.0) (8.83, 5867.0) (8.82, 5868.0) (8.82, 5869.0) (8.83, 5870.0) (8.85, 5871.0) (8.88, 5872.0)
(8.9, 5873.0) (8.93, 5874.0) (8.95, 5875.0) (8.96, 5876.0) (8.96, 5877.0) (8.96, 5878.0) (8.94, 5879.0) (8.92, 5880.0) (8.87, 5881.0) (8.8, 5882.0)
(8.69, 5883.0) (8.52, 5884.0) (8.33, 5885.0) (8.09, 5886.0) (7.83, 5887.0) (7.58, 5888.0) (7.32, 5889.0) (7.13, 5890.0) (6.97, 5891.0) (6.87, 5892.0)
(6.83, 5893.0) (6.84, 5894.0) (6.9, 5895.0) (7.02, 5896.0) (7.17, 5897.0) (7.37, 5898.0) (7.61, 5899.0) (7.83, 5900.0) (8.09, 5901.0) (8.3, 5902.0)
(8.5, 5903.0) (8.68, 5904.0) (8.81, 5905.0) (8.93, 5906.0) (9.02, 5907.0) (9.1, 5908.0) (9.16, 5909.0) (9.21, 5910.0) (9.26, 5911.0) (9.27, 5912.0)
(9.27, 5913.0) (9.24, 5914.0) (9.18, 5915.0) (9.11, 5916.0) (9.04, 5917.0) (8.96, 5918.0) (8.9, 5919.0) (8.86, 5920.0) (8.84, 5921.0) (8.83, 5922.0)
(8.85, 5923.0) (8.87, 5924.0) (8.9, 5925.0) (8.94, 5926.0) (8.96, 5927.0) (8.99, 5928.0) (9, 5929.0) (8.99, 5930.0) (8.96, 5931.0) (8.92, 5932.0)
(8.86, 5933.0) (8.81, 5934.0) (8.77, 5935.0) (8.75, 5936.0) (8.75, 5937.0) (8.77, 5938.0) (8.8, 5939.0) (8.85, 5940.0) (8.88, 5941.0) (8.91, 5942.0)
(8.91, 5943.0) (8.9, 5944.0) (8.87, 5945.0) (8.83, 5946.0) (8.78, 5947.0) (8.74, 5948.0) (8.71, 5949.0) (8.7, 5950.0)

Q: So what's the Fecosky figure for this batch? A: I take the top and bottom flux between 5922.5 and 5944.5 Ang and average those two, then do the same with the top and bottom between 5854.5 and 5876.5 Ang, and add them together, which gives 17.7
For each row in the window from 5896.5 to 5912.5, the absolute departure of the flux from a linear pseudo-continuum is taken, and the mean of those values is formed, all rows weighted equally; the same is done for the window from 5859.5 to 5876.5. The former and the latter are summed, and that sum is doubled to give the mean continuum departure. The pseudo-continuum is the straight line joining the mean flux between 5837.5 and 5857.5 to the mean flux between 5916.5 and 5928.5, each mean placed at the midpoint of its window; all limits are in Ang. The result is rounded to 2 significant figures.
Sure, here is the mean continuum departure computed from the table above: 1.7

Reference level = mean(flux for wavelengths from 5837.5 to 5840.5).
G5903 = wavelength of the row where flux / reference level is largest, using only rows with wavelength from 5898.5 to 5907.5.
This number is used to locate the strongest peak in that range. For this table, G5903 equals 5907.0 Ang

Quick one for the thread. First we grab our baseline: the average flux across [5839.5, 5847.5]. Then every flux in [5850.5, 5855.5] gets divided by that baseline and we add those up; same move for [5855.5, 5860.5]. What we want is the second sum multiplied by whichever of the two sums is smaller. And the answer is 22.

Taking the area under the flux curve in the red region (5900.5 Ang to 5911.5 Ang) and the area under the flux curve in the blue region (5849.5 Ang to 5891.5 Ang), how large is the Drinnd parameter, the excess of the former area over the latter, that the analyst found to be -266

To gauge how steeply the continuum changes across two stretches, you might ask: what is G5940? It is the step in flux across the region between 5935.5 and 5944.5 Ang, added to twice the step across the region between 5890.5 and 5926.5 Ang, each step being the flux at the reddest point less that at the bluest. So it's 4.1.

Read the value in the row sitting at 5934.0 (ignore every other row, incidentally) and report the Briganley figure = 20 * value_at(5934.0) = 176.2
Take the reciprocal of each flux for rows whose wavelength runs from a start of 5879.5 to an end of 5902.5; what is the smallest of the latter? 0.112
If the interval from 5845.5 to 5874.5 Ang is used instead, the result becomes 0.108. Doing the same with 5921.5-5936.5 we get 0.111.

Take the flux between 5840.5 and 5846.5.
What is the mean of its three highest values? 9.47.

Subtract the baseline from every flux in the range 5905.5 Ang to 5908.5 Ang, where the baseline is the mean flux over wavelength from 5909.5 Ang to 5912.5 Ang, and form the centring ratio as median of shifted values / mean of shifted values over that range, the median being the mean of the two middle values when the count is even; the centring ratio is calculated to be 0.99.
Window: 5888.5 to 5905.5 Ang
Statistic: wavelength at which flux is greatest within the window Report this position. 5905.0 Ang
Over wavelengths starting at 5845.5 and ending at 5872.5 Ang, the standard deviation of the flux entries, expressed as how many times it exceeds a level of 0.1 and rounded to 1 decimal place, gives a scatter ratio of 1.4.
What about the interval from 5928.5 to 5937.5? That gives 1.0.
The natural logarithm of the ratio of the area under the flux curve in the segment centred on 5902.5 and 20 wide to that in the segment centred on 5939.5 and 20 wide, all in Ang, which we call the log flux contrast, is -0.08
